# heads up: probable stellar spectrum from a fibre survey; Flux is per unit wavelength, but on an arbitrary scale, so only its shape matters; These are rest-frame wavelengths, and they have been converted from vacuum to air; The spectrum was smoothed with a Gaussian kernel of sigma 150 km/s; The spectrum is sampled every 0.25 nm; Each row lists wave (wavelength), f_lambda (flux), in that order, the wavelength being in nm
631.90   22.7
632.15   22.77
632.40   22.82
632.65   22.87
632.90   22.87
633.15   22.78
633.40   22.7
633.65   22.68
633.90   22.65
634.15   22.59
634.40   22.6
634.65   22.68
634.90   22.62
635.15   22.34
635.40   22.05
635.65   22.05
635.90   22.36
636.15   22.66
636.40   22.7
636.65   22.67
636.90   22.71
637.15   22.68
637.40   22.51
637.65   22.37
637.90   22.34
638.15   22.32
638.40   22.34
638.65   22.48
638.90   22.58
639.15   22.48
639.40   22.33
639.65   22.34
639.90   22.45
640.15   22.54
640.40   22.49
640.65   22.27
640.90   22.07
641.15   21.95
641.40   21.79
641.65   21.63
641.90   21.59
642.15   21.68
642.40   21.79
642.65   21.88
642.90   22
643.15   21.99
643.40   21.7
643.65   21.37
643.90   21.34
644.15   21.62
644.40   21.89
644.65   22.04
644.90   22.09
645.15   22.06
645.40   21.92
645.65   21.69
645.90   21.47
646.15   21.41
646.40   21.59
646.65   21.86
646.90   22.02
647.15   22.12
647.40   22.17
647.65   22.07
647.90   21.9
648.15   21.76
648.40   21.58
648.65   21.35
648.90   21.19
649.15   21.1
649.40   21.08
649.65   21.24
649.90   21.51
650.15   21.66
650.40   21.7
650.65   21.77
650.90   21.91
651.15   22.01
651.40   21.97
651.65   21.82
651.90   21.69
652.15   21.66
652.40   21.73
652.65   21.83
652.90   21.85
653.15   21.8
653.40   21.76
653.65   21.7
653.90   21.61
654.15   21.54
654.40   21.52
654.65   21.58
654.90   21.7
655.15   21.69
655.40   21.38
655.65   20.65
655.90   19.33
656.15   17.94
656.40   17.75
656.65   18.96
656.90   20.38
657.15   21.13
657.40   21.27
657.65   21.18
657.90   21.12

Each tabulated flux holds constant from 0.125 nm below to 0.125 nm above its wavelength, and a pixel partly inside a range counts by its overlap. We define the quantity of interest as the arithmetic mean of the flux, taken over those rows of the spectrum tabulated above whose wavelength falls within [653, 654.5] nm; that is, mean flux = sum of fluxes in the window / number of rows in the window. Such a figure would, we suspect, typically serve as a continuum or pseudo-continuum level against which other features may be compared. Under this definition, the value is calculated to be 21.66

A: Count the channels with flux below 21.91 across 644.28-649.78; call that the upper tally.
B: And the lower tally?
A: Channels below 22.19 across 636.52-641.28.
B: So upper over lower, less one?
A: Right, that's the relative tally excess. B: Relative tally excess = 6.0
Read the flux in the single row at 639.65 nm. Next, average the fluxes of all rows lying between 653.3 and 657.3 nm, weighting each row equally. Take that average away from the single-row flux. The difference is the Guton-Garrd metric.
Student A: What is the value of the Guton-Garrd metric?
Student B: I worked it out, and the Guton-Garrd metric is 1.7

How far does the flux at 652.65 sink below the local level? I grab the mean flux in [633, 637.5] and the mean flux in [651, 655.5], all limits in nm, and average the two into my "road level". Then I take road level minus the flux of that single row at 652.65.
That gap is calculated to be 0.3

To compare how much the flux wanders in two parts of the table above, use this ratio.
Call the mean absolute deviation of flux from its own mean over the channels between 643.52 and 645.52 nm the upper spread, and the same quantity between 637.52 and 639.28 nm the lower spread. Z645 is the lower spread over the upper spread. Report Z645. 0.3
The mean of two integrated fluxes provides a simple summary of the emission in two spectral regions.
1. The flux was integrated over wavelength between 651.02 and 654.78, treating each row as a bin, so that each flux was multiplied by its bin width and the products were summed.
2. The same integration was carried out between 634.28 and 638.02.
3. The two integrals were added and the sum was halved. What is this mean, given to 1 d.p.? 82.9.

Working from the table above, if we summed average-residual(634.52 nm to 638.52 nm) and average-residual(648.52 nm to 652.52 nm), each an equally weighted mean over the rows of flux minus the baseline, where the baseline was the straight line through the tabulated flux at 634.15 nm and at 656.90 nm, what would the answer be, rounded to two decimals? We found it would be 0.69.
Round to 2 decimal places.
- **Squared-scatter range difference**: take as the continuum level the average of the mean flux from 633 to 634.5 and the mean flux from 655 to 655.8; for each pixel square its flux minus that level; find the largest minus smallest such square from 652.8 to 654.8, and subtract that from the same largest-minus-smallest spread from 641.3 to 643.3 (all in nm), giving -0.05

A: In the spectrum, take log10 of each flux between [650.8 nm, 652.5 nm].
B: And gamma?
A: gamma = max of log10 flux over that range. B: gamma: 1.34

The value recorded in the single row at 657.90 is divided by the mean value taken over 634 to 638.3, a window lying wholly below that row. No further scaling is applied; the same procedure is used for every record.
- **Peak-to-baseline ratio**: 0.939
